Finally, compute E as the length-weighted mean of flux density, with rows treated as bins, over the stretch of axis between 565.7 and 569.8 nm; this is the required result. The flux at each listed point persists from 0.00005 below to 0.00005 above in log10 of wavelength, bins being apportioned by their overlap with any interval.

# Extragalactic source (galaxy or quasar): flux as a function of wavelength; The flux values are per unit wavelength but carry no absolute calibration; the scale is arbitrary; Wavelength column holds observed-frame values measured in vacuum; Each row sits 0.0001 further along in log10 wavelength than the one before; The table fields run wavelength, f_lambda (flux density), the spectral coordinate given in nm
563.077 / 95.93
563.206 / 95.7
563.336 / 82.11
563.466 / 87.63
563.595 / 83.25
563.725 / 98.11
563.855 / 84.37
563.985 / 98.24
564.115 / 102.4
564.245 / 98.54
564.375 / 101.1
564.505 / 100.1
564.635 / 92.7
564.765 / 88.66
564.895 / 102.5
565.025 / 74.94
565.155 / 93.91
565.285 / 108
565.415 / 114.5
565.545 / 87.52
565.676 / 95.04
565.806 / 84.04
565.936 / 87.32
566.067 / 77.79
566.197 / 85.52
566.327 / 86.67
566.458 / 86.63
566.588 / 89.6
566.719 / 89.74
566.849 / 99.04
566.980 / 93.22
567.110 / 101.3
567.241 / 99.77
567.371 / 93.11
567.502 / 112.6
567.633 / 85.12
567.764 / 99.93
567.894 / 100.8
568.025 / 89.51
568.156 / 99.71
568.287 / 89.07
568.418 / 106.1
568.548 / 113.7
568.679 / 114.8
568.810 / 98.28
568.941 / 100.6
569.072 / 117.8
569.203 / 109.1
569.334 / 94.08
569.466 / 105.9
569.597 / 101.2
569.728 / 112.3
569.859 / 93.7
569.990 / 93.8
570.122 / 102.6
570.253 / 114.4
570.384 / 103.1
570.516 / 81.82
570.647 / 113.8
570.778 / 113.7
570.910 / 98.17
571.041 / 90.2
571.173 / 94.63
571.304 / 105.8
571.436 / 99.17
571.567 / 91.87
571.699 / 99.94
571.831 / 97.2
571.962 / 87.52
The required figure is 98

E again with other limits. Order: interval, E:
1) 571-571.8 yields 97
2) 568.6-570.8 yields 104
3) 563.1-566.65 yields 92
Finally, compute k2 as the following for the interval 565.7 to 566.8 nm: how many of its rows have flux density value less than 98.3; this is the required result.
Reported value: 8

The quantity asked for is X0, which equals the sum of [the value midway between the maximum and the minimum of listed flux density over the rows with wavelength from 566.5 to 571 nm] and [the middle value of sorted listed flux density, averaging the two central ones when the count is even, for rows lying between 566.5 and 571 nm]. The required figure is 200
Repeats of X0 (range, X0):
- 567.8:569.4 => 204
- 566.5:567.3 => 192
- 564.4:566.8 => 184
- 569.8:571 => 201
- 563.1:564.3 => 188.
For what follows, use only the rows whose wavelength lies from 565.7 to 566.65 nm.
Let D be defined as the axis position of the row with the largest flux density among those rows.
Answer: 566.588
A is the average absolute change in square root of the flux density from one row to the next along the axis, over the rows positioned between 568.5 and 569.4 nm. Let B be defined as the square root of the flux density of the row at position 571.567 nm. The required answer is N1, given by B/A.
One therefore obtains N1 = 20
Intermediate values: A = 0.49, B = 9.6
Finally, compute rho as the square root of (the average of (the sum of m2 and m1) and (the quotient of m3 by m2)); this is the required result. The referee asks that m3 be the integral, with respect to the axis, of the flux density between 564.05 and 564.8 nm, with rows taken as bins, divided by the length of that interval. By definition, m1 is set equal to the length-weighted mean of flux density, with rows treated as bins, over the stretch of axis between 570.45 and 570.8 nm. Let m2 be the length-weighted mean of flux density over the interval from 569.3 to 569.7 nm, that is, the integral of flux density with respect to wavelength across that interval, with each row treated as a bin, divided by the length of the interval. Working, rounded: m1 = 102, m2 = 102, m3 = 97.6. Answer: 10.1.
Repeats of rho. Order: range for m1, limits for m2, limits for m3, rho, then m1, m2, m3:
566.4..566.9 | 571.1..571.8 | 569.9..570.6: 9.8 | 91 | 98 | 99.3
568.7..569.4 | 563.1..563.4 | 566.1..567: 9.9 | 105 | 90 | 89.5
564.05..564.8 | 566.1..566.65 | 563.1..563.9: 9.6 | 98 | 87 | 89.1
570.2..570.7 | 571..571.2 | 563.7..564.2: 9.9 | 103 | 92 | 95.6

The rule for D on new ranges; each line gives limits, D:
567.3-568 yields 567.502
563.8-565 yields 564.895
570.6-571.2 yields 570.647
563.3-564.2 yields 564.115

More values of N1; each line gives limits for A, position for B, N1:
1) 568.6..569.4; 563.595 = 16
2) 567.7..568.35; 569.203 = 25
